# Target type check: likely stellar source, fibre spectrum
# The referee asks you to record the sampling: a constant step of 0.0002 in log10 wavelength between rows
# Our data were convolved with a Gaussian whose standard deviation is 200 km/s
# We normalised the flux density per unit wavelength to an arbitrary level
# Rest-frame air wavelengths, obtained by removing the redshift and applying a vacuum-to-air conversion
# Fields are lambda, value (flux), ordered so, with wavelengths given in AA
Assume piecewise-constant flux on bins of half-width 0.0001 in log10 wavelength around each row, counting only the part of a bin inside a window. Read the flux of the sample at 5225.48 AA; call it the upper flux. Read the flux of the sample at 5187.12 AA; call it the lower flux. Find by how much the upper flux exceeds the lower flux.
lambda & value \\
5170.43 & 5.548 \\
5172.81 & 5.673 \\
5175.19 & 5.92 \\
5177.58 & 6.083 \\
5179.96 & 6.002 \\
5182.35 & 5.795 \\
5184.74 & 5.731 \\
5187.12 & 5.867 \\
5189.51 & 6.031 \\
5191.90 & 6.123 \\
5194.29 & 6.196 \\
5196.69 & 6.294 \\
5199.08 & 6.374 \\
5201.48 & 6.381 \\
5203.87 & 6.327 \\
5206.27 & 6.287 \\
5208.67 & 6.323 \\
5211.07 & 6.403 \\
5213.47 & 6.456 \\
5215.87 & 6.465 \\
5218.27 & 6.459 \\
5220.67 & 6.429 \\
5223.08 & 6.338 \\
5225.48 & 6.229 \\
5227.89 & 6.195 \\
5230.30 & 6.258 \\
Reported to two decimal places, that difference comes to 0.36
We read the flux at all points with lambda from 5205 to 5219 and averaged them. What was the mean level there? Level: 6.40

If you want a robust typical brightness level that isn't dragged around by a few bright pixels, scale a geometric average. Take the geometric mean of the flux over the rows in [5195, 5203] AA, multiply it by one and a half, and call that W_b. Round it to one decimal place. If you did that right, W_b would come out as 9.5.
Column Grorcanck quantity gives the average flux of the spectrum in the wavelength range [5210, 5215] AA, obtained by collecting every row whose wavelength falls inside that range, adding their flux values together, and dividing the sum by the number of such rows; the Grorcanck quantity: 6.43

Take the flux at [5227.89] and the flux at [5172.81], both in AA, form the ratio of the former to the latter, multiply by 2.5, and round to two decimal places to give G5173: 2.73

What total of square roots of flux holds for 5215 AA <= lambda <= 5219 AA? 5.08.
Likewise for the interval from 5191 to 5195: 4.96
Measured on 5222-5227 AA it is 5.01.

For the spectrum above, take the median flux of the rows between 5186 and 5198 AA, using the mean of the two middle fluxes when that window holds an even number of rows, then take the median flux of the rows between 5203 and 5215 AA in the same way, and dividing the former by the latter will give 0.968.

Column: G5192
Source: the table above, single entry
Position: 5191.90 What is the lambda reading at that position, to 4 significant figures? 6.123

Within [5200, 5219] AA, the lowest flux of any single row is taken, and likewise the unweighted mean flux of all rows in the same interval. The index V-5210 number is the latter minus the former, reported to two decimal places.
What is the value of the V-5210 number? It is 0.10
